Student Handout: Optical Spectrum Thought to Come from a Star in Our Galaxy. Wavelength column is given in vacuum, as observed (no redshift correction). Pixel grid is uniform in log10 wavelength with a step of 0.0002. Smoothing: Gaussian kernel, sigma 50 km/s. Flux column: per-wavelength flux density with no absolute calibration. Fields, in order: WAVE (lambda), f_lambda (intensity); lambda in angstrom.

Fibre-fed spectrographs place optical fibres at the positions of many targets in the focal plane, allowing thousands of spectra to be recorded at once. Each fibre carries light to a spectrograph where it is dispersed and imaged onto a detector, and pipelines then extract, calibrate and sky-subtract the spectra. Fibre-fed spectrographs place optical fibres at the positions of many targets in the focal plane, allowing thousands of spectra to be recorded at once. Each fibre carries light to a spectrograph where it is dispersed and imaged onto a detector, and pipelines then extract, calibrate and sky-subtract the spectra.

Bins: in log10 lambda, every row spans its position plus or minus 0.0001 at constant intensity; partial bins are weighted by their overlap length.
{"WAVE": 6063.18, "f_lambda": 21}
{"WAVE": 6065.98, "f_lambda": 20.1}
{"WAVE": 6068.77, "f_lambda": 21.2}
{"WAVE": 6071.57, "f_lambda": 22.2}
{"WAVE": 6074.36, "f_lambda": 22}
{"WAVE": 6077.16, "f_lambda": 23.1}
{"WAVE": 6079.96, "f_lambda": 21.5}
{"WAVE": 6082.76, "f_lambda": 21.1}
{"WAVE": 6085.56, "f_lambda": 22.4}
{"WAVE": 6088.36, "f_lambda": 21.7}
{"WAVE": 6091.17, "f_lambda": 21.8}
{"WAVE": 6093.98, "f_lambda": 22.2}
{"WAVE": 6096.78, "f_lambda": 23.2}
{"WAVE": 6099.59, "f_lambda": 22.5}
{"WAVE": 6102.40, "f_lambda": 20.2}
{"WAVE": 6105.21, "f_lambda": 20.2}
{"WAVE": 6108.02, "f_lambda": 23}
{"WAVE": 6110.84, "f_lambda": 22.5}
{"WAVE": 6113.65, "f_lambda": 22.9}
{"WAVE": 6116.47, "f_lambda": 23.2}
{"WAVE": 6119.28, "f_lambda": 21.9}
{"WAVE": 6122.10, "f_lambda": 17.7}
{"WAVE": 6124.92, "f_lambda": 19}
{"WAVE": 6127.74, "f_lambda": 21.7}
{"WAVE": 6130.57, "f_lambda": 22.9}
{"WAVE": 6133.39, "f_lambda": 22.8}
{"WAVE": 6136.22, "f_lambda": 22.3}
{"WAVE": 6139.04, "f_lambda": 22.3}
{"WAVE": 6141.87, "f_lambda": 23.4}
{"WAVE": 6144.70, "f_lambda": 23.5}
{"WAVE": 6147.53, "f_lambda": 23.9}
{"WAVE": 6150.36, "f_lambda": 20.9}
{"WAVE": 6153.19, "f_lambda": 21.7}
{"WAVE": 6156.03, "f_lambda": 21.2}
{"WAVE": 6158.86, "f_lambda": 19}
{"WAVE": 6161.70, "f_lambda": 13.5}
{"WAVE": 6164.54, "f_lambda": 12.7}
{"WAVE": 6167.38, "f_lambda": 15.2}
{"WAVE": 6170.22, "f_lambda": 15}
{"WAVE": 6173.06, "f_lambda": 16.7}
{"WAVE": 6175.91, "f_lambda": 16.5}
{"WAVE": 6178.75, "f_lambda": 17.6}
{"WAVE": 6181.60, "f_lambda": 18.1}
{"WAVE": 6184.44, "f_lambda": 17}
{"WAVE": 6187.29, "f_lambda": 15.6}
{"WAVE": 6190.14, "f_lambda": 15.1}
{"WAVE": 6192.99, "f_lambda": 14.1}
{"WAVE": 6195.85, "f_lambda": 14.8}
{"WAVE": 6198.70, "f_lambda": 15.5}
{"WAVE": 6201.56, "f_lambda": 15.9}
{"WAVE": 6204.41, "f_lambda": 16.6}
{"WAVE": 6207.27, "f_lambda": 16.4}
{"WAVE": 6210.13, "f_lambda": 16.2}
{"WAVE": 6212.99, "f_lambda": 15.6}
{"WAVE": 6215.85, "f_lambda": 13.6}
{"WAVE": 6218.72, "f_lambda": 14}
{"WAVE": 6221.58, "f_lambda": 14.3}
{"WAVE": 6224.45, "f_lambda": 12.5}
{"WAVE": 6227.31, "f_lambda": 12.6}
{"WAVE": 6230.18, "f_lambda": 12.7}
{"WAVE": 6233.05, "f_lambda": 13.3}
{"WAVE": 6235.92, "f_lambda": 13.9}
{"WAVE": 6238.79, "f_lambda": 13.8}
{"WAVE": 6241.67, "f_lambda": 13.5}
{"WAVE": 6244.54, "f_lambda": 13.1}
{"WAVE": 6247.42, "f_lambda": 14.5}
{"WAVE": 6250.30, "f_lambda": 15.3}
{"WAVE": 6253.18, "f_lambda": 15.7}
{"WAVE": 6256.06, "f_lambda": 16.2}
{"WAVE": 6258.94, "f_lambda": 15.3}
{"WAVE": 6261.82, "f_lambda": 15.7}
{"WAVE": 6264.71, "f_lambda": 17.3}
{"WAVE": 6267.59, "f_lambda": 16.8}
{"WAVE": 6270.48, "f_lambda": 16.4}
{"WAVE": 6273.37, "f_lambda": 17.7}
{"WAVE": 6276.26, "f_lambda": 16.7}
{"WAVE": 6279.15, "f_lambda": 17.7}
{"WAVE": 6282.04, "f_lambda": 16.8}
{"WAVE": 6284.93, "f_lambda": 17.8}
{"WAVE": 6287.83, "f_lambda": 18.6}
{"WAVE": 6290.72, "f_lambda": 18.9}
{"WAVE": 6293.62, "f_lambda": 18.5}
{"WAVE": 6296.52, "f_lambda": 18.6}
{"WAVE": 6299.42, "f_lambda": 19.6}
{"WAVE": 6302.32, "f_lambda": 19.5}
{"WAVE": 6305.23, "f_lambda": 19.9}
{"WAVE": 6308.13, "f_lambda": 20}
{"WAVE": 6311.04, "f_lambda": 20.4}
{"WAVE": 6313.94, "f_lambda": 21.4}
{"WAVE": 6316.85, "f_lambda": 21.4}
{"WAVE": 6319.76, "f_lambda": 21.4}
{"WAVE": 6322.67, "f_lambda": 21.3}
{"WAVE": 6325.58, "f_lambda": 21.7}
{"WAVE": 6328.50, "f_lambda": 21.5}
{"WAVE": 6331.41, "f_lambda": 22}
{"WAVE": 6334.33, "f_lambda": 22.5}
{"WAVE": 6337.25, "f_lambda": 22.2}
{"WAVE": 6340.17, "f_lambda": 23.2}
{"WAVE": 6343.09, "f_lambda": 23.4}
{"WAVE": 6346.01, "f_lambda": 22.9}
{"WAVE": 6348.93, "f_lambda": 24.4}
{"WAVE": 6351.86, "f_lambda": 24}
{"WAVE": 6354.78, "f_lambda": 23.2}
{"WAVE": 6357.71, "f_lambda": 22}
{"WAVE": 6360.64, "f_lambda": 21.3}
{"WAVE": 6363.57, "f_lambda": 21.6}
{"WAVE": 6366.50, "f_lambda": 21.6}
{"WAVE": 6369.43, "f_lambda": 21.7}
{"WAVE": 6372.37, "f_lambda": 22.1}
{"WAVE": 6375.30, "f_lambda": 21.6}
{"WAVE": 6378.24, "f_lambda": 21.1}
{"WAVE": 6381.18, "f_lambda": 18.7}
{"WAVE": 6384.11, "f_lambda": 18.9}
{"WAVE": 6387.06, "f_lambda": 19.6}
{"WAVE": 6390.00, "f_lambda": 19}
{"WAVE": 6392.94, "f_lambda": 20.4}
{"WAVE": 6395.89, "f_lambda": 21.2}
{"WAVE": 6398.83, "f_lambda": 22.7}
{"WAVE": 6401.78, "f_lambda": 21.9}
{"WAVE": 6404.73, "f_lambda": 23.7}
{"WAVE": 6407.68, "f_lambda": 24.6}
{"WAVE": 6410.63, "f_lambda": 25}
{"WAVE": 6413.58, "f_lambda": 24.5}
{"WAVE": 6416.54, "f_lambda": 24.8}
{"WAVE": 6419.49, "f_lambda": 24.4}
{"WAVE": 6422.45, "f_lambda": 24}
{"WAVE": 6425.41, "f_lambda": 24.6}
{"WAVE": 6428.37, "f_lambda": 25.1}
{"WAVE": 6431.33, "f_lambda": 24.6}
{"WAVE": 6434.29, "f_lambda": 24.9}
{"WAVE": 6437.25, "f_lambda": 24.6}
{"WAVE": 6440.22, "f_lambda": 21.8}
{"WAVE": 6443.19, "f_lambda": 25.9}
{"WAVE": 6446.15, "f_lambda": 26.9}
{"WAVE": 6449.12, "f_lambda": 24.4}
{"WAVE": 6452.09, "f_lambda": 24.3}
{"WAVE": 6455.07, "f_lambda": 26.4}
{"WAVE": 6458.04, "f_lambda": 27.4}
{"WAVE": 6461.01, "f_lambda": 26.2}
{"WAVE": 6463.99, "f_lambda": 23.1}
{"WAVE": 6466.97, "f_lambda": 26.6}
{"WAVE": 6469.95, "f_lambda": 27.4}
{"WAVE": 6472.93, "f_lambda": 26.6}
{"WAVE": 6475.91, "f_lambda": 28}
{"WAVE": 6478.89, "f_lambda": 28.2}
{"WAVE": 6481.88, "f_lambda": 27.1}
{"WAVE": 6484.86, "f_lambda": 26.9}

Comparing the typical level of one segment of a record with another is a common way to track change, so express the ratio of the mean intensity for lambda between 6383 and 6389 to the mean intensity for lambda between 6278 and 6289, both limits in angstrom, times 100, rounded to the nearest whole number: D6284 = 109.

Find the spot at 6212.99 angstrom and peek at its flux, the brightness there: 15.6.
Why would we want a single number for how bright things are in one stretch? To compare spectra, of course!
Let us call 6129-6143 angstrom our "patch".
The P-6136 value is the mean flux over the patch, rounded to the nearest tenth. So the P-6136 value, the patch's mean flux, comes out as 22.7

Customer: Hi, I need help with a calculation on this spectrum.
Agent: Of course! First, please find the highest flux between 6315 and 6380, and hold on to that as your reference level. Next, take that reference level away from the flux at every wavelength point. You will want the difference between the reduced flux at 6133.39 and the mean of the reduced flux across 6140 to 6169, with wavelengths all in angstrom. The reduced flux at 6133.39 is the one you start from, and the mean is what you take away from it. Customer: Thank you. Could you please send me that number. 3.3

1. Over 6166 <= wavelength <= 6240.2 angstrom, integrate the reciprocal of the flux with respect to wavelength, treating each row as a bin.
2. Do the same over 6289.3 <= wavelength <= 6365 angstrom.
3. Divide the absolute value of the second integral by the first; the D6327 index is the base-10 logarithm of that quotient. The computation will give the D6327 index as -0.15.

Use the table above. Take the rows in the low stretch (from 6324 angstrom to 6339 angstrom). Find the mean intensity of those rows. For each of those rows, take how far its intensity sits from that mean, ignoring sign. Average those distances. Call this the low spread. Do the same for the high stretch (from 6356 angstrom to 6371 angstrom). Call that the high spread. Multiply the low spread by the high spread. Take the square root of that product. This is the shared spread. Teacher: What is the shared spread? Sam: 0.2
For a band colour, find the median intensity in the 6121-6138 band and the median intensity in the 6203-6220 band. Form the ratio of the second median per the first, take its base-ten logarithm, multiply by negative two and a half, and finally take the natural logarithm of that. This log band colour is -1.04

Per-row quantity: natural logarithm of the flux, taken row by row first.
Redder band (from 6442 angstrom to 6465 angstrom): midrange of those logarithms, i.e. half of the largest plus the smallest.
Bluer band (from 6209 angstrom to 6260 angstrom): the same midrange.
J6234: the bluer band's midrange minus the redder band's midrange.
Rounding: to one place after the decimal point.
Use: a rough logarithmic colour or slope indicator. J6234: -0.6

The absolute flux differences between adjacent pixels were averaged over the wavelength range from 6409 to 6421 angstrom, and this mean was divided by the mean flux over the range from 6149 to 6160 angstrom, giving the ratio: 0.0193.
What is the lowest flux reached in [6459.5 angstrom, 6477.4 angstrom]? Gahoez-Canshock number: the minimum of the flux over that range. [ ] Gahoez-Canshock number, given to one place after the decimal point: 23.1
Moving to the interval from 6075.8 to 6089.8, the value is 21.1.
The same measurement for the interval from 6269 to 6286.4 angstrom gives 16.4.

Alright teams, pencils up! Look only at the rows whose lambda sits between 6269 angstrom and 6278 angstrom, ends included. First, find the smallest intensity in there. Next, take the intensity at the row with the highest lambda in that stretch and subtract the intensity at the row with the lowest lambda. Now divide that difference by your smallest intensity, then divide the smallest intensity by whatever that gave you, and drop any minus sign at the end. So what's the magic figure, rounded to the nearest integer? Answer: 897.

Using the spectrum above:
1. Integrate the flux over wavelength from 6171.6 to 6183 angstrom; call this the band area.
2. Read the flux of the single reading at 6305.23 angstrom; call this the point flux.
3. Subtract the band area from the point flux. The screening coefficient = -176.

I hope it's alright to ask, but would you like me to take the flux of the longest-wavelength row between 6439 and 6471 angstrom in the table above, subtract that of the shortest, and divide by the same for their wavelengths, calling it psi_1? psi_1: 0.19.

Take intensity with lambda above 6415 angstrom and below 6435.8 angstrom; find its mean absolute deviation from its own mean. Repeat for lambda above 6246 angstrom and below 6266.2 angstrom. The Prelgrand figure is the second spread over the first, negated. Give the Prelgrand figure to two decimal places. -2.27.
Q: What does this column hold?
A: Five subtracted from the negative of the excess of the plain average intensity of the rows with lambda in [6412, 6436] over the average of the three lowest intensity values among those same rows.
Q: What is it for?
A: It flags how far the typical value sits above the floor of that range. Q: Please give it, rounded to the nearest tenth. -5.3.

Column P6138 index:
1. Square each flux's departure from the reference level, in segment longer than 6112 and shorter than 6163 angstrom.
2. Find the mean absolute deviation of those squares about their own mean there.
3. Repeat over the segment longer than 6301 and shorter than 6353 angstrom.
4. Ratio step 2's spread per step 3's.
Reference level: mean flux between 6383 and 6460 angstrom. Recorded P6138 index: 3.8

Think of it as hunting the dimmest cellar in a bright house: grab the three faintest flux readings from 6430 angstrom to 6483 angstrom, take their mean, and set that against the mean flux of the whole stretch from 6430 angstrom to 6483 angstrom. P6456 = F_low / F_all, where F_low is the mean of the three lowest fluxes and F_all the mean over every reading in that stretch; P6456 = 0.894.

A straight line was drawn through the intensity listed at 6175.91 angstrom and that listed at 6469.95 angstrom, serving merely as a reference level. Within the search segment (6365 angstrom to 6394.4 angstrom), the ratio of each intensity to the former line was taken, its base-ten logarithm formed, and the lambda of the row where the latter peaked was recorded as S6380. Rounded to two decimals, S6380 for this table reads 6372.37 angstrom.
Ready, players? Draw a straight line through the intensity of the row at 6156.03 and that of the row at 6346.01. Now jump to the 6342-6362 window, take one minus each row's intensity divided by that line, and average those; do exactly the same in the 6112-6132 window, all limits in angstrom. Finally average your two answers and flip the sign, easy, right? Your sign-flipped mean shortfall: 0.012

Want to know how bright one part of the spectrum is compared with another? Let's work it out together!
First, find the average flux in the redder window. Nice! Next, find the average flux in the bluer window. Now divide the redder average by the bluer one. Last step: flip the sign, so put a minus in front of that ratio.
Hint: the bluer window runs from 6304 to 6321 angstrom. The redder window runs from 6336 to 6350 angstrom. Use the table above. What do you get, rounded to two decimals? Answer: -1.12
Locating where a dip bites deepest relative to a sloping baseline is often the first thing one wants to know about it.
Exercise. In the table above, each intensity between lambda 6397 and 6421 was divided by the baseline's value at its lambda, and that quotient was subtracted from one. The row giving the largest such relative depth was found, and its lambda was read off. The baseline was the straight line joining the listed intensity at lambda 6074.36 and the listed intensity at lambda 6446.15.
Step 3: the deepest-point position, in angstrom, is 6401.78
